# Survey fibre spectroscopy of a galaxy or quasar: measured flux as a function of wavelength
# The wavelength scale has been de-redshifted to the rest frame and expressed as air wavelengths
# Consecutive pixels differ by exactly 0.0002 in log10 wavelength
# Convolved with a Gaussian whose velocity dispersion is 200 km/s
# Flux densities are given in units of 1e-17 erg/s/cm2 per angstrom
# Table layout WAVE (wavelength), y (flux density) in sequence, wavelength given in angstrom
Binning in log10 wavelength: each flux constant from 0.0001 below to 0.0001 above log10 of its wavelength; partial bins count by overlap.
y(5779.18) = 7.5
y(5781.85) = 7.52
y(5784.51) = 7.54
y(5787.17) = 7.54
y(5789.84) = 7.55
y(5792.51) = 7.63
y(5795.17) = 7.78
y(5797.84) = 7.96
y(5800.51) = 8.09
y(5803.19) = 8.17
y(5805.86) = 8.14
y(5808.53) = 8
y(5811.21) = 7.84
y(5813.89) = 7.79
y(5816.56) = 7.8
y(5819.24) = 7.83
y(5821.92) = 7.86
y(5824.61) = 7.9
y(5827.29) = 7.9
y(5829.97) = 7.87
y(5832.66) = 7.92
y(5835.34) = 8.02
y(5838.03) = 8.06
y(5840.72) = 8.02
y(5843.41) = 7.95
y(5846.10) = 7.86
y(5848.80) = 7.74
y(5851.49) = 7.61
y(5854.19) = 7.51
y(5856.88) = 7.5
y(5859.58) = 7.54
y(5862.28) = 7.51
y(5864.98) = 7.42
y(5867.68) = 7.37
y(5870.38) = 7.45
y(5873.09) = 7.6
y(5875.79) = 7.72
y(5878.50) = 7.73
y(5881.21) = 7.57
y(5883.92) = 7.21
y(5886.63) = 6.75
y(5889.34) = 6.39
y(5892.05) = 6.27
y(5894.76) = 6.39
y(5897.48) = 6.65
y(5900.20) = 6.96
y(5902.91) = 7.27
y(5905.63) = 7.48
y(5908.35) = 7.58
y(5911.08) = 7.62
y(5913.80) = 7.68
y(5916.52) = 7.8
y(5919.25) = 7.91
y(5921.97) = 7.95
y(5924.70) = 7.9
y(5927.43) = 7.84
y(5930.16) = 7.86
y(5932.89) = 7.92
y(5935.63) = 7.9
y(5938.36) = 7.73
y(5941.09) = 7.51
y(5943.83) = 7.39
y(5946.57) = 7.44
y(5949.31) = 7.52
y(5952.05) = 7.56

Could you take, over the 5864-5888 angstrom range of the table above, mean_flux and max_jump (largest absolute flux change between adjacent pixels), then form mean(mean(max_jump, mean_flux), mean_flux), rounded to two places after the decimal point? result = 5.68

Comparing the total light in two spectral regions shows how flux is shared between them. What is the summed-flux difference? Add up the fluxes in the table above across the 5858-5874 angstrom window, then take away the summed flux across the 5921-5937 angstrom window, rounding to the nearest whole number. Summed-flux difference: -2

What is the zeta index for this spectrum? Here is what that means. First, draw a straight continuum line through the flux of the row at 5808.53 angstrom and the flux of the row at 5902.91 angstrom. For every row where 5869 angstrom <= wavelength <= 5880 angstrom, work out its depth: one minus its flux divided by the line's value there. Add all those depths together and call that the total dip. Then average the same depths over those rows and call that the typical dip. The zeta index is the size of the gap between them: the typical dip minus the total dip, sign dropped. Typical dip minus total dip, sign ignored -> 0.054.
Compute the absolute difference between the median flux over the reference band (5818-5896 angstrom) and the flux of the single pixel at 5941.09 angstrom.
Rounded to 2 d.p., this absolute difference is 0.10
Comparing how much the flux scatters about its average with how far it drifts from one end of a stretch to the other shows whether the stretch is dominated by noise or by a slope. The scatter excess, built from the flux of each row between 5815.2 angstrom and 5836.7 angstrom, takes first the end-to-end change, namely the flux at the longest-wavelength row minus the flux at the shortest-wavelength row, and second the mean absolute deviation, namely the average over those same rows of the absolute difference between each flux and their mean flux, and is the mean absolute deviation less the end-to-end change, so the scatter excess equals -0.17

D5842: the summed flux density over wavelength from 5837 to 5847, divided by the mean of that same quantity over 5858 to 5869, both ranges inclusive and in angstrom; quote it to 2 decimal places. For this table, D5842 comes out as 4.27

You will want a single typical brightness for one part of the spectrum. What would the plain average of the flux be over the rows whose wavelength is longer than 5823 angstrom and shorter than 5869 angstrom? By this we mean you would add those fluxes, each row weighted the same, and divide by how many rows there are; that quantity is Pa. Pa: 7.7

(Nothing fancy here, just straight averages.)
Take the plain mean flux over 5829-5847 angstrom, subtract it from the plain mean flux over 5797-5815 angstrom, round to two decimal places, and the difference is 0.04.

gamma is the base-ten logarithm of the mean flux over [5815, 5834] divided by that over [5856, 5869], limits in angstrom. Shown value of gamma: 0.023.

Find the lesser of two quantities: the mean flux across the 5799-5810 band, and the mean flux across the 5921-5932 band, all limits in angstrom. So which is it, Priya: 7.89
